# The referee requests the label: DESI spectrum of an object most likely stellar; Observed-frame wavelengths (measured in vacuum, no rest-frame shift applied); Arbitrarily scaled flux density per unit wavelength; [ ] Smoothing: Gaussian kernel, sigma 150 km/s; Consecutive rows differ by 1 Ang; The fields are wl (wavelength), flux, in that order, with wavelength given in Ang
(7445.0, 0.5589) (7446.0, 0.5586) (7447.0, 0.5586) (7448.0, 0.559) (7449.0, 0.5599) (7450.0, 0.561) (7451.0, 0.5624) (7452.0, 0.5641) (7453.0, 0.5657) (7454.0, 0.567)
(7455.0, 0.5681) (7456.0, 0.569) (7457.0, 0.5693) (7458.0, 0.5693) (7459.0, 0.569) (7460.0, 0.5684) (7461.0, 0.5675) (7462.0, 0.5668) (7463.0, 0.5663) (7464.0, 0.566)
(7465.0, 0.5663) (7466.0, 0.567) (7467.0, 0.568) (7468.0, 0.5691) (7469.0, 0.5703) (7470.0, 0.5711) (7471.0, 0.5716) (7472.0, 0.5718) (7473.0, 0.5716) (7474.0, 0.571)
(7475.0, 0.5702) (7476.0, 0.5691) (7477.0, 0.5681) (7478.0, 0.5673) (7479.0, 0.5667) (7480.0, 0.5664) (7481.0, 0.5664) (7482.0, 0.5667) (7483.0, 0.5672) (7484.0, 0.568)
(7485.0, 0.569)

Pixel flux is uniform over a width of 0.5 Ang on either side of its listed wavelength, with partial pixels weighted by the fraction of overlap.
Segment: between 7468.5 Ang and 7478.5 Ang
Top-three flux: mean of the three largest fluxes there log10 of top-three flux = -0.243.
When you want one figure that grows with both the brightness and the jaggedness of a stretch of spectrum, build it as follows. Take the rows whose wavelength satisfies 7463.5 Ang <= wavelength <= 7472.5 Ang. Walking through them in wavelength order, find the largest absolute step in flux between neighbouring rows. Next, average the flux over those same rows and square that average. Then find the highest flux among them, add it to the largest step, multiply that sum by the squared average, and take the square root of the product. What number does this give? 0.4307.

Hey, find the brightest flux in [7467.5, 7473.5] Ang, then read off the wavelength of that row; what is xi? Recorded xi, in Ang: 7472.0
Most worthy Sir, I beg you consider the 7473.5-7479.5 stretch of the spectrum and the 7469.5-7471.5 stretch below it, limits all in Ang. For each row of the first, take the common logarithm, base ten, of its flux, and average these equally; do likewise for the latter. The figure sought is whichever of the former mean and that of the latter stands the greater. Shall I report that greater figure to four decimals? -0.2431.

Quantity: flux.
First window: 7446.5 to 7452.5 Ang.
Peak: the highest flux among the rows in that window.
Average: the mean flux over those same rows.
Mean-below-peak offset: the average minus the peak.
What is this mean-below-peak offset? -0.0033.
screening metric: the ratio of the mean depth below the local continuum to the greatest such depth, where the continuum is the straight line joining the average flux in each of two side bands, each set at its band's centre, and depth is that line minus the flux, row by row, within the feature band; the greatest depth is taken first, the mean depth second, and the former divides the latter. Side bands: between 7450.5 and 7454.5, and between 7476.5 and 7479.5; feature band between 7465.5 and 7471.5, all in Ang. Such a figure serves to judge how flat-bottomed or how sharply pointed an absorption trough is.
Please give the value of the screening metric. 3.7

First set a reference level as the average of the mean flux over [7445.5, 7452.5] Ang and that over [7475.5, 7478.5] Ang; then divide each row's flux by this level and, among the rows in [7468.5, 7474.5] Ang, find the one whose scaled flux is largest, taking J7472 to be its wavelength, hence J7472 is 7472.0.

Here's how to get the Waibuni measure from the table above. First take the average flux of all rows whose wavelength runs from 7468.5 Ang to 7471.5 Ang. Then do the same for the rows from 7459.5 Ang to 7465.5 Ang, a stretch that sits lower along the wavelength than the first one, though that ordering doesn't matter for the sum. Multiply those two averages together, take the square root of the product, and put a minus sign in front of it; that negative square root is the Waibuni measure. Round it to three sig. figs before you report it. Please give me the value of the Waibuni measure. -0.569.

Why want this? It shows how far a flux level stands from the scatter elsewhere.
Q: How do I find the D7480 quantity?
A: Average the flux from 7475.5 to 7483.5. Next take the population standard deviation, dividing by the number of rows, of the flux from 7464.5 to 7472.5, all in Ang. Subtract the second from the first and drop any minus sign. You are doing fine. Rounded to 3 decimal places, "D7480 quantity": 0.565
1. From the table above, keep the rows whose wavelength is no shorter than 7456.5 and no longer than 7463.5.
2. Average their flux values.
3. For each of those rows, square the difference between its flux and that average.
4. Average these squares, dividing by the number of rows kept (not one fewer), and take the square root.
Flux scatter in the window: 0.0011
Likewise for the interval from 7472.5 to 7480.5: 0.0019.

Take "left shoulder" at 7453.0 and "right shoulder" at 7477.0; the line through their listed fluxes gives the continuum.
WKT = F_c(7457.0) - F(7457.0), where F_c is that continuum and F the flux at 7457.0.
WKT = -0.003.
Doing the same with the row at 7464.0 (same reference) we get 0.001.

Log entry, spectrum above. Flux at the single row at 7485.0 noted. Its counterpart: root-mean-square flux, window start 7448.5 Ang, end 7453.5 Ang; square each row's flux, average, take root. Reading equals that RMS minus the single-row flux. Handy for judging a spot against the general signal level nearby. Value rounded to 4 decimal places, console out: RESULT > -0.0064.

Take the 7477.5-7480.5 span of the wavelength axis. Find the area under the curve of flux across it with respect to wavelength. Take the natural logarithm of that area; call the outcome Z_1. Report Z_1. 0.5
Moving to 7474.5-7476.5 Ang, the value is 0.1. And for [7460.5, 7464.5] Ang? 0.8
